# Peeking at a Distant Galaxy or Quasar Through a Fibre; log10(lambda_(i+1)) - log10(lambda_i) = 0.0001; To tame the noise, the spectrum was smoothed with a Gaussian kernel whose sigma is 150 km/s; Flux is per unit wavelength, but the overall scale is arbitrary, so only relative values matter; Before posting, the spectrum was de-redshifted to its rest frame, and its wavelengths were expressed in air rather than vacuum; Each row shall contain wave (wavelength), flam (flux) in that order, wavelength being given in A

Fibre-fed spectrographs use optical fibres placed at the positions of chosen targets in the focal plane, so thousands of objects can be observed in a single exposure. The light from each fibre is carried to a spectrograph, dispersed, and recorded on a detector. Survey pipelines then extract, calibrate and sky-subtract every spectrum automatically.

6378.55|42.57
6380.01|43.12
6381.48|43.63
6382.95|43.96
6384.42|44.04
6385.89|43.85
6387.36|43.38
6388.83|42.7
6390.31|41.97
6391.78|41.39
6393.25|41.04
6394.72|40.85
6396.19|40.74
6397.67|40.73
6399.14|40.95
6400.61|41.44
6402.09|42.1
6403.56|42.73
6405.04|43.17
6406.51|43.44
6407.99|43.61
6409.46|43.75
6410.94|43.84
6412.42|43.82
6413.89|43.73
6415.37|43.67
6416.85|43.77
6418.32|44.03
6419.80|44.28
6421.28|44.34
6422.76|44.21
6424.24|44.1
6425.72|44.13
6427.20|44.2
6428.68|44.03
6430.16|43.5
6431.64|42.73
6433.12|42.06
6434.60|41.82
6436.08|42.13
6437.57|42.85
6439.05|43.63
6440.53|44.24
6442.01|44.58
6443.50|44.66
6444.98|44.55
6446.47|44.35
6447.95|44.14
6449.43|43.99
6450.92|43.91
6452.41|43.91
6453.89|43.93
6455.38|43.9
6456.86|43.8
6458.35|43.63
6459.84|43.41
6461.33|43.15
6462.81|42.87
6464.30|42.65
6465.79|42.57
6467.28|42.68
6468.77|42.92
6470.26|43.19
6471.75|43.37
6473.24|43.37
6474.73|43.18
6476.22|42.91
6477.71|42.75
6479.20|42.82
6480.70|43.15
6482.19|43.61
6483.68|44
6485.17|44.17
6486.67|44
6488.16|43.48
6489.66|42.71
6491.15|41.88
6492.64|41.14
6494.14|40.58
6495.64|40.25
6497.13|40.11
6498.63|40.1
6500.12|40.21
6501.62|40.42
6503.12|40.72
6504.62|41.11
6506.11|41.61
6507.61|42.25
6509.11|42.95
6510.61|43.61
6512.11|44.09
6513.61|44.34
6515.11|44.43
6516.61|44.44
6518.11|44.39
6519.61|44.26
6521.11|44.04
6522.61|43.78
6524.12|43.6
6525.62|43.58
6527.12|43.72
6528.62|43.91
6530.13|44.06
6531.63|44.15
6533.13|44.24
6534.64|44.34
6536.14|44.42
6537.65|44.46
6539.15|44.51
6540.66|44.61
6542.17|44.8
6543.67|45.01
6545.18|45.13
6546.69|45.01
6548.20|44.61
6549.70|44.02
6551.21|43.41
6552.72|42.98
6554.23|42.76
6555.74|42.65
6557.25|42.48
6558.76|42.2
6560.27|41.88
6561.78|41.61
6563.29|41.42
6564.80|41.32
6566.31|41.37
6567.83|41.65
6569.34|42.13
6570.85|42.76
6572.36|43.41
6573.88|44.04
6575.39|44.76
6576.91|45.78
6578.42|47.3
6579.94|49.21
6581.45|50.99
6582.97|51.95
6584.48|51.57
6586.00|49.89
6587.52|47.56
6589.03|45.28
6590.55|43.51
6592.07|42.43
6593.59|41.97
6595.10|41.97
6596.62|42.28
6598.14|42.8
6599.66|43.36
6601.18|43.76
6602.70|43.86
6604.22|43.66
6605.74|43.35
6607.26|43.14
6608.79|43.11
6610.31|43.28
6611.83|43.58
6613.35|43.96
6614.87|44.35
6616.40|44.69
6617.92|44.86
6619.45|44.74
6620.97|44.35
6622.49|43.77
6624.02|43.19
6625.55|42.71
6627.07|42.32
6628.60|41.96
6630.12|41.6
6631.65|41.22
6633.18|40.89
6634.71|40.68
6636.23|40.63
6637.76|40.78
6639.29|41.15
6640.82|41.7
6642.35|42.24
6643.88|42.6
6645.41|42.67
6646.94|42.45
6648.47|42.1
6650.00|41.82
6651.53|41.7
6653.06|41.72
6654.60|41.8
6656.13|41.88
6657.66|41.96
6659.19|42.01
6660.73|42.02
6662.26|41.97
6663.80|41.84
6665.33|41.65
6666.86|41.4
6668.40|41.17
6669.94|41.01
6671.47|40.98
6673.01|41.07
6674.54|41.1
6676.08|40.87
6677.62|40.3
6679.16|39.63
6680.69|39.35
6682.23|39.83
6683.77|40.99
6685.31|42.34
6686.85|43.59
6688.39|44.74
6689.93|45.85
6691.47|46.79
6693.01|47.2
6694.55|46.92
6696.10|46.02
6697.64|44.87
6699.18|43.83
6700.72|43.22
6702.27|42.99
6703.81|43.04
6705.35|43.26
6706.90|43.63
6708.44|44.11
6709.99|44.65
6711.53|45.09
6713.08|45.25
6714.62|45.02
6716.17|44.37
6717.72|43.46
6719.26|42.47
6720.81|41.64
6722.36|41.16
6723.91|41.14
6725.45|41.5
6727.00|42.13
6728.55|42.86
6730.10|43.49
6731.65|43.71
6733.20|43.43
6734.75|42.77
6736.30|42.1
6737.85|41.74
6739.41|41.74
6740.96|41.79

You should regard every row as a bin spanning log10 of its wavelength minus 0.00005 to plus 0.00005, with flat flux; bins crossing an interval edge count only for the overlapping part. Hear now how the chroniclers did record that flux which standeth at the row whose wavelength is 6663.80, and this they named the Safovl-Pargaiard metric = 41.84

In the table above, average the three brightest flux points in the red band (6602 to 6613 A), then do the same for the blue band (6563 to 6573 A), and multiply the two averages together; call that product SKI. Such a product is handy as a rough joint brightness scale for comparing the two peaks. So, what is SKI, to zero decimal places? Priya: 1869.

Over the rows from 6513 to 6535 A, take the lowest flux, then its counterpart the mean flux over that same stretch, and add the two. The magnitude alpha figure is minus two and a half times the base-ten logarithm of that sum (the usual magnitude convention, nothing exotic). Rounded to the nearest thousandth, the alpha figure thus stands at -4.857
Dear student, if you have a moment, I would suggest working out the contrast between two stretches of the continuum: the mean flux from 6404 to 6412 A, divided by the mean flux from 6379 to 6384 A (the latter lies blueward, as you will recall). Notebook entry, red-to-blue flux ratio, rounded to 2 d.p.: 1.00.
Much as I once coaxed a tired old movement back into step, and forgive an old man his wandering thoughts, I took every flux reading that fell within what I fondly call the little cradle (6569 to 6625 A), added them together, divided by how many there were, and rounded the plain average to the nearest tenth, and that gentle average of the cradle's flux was 44.8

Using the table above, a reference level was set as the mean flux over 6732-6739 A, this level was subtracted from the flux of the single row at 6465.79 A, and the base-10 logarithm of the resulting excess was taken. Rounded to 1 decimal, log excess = -1.2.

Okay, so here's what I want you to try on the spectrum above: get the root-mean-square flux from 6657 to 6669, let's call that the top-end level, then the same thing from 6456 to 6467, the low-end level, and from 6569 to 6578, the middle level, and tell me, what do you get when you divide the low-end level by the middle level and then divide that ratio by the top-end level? 0.0236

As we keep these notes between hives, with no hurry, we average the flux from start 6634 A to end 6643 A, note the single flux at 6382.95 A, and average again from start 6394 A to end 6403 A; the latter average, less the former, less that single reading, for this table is -44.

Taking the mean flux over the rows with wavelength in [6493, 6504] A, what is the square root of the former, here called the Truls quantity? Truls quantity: 6.35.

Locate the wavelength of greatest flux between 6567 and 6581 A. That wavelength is 6579.94 A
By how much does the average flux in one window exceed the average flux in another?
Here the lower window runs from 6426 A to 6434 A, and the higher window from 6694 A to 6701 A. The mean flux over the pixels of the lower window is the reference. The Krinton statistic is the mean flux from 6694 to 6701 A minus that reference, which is 1.7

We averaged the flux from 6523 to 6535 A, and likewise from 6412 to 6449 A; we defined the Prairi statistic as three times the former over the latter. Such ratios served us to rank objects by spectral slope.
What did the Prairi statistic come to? 3.01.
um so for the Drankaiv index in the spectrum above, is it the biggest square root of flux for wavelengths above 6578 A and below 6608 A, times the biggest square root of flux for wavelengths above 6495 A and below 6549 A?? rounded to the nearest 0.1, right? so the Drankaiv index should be 48.4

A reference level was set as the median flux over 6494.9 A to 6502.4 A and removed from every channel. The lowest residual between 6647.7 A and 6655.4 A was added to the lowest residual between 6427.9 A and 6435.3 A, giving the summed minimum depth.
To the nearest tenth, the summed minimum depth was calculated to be 3.1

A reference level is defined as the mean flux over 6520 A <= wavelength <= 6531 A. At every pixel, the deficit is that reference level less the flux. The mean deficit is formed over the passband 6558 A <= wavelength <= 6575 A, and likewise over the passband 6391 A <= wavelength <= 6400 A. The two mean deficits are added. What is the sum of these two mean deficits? 4.5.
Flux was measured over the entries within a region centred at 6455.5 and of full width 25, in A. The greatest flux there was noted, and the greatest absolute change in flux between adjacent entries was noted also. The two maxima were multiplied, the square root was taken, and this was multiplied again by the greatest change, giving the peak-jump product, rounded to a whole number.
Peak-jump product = 1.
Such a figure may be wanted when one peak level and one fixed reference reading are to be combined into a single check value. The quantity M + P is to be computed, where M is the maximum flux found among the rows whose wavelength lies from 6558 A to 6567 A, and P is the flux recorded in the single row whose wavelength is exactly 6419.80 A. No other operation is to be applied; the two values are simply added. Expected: 86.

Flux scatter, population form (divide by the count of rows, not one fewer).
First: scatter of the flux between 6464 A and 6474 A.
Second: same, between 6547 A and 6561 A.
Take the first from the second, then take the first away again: 0.19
